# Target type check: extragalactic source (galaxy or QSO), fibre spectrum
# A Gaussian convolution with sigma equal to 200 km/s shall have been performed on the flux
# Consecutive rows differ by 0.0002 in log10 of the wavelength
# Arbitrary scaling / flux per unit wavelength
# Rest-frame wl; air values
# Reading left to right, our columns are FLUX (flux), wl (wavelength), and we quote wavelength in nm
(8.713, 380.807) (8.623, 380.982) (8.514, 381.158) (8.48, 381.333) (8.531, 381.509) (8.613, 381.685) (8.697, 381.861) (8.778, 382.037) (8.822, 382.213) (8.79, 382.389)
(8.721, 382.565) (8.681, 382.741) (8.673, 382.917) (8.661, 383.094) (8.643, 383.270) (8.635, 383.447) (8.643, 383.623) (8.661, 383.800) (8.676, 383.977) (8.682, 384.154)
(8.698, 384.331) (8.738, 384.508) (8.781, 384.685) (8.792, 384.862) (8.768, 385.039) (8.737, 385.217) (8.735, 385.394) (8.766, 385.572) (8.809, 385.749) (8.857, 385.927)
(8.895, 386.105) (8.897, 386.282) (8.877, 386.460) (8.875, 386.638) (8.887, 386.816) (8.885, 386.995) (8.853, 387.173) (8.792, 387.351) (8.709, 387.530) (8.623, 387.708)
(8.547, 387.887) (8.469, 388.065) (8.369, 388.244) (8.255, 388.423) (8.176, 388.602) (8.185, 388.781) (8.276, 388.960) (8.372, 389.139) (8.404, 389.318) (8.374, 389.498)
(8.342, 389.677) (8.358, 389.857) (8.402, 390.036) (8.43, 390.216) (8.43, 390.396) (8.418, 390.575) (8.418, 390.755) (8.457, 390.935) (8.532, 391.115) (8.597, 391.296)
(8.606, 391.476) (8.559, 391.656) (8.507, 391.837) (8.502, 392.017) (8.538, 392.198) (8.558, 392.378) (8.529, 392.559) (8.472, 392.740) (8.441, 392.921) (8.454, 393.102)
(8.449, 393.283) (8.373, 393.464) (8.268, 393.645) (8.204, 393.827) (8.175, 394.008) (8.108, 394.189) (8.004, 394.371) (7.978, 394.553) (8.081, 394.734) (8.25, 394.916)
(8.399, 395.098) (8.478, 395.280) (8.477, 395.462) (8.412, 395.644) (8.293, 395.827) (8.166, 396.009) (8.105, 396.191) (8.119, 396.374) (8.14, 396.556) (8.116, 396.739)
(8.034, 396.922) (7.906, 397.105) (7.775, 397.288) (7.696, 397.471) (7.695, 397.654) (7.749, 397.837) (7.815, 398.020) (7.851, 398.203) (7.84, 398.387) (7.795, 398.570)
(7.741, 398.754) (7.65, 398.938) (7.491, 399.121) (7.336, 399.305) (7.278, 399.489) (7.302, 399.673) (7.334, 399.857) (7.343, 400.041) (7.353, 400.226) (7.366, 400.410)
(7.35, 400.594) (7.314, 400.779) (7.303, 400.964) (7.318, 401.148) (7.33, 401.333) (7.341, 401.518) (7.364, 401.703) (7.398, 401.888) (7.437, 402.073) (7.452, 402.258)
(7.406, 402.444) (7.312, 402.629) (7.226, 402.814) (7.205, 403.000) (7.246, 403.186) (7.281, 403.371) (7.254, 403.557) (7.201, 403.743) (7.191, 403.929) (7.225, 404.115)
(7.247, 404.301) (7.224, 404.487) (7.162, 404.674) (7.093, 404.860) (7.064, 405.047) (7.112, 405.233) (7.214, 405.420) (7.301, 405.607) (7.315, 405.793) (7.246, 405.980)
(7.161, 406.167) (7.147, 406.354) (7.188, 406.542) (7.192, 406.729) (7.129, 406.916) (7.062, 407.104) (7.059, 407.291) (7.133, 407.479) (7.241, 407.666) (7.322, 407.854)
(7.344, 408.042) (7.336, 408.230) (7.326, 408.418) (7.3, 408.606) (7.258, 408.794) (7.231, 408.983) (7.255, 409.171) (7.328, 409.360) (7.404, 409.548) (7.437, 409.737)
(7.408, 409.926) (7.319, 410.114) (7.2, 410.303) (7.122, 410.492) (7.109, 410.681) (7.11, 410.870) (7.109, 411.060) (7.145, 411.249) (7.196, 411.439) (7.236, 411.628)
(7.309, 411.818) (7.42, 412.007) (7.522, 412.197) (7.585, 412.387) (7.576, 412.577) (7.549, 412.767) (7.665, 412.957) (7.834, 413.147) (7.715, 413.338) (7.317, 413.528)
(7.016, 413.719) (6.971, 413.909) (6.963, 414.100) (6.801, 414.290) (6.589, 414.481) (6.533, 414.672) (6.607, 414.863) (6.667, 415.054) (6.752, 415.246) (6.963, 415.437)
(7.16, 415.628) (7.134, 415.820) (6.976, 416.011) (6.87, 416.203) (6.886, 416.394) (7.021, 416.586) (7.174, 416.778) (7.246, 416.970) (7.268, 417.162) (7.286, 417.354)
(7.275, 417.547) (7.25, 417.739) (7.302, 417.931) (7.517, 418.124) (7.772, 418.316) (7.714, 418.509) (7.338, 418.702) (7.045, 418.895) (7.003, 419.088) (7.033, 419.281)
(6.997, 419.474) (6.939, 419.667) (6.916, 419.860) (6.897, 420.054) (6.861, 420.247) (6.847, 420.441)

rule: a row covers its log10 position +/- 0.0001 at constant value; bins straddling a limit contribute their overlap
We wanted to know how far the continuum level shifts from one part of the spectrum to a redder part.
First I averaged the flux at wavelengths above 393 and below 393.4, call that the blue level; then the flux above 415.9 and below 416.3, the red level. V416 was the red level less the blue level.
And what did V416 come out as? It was -1.5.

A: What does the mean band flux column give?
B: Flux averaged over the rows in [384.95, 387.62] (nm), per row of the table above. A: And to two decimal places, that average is 8.82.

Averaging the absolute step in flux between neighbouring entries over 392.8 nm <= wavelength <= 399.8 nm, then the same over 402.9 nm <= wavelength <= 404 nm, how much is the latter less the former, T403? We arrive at -0.037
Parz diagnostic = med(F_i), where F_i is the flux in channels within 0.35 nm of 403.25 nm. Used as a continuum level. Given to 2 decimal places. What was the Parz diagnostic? 7.25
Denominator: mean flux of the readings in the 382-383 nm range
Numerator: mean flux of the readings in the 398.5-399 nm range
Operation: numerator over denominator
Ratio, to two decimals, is 0.88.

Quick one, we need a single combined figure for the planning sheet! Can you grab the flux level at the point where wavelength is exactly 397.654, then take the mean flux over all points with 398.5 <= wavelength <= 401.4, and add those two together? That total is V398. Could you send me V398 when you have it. 15.1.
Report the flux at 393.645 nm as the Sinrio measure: 8.268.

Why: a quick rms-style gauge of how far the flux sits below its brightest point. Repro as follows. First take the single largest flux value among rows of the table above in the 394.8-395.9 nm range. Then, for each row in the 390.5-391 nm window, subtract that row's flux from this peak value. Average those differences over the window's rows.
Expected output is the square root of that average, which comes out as 0.2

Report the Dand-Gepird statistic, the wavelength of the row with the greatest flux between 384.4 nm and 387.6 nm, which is 386.282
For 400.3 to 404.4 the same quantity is 402.258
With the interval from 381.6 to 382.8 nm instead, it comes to 382.213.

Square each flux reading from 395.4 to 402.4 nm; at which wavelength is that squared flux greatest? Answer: 395.462 nm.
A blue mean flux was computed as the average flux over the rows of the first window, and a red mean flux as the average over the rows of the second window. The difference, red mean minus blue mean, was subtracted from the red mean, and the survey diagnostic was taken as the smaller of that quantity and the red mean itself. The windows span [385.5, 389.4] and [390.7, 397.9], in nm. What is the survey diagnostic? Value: 8.3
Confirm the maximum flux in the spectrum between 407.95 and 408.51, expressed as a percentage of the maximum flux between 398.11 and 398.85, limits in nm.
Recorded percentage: 93.5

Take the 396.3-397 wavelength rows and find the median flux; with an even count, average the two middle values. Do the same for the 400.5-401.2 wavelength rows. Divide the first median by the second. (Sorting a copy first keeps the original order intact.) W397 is 1.11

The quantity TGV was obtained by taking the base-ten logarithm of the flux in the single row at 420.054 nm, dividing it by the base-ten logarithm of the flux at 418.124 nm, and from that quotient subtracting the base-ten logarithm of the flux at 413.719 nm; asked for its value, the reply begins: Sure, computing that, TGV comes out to 0.111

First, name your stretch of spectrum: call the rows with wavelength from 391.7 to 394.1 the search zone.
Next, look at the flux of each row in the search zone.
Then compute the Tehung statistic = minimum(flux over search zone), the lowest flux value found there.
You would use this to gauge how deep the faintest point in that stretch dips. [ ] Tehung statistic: 8.175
